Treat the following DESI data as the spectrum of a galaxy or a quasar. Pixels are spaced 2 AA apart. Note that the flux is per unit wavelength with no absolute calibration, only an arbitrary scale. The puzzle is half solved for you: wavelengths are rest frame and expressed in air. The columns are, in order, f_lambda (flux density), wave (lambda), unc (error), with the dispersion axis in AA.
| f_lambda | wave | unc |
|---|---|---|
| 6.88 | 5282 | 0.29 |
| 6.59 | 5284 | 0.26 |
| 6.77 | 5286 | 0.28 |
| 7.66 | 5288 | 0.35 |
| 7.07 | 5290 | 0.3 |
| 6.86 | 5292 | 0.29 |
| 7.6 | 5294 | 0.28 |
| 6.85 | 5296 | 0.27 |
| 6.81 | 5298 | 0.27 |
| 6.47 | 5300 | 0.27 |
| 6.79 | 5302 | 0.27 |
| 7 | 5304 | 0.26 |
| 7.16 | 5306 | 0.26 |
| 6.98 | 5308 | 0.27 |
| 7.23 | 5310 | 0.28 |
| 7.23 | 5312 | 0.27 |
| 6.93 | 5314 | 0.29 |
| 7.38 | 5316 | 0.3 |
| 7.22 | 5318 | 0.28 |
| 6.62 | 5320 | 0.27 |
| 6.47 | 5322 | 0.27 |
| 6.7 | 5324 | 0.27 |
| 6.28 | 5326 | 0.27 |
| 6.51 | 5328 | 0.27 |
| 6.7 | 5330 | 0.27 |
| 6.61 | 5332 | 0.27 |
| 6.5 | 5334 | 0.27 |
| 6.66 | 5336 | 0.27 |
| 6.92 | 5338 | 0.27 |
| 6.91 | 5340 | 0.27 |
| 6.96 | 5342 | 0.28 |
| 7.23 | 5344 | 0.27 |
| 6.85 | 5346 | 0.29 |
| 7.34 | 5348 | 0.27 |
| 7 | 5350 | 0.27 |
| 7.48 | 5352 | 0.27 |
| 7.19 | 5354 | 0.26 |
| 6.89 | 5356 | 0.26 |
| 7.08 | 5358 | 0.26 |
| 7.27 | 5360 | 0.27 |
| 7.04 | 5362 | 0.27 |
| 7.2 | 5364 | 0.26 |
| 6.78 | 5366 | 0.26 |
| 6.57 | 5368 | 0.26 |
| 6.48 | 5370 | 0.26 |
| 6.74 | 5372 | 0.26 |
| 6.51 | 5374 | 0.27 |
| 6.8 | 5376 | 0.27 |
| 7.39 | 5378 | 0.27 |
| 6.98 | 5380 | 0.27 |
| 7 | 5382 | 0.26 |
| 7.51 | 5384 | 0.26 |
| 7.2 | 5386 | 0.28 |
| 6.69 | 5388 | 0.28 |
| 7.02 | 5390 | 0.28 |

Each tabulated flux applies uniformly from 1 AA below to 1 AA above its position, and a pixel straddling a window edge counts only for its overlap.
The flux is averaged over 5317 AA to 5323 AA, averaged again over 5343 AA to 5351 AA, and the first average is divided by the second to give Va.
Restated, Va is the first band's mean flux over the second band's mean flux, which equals 0.95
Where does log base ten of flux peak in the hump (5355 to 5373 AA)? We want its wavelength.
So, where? 5360 AA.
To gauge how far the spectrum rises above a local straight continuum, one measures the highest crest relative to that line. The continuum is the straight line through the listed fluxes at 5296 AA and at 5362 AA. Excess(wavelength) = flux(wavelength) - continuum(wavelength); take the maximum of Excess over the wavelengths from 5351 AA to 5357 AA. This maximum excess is 0.47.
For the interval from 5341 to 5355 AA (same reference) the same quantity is 0.47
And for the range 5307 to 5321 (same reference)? 0.47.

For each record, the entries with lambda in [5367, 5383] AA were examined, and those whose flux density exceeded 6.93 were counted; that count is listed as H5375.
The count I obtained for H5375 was 3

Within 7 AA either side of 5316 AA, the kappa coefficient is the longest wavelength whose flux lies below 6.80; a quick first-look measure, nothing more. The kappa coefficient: 5322 AA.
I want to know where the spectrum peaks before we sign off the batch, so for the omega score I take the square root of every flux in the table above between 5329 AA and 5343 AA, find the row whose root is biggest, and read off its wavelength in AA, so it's 5342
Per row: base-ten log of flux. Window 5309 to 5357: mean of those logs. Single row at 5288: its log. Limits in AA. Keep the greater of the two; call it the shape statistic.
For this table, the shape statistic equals 0.884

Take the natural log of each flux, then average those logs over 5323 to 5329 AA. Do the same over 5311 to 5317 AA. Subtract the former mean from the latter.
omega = 0.10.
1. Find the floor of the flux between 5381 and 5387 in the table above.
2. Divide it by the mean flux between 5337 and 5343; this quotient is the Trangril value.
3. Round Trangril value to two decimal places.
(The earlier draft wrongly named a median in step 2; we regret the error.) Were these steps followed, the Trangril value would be 1.01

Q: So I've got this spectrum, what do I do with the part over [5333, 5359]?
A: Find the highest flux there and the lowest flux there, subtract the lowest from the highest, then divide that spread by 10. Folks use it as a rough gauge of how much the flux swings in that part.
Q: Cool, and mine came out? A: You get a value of 0.098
